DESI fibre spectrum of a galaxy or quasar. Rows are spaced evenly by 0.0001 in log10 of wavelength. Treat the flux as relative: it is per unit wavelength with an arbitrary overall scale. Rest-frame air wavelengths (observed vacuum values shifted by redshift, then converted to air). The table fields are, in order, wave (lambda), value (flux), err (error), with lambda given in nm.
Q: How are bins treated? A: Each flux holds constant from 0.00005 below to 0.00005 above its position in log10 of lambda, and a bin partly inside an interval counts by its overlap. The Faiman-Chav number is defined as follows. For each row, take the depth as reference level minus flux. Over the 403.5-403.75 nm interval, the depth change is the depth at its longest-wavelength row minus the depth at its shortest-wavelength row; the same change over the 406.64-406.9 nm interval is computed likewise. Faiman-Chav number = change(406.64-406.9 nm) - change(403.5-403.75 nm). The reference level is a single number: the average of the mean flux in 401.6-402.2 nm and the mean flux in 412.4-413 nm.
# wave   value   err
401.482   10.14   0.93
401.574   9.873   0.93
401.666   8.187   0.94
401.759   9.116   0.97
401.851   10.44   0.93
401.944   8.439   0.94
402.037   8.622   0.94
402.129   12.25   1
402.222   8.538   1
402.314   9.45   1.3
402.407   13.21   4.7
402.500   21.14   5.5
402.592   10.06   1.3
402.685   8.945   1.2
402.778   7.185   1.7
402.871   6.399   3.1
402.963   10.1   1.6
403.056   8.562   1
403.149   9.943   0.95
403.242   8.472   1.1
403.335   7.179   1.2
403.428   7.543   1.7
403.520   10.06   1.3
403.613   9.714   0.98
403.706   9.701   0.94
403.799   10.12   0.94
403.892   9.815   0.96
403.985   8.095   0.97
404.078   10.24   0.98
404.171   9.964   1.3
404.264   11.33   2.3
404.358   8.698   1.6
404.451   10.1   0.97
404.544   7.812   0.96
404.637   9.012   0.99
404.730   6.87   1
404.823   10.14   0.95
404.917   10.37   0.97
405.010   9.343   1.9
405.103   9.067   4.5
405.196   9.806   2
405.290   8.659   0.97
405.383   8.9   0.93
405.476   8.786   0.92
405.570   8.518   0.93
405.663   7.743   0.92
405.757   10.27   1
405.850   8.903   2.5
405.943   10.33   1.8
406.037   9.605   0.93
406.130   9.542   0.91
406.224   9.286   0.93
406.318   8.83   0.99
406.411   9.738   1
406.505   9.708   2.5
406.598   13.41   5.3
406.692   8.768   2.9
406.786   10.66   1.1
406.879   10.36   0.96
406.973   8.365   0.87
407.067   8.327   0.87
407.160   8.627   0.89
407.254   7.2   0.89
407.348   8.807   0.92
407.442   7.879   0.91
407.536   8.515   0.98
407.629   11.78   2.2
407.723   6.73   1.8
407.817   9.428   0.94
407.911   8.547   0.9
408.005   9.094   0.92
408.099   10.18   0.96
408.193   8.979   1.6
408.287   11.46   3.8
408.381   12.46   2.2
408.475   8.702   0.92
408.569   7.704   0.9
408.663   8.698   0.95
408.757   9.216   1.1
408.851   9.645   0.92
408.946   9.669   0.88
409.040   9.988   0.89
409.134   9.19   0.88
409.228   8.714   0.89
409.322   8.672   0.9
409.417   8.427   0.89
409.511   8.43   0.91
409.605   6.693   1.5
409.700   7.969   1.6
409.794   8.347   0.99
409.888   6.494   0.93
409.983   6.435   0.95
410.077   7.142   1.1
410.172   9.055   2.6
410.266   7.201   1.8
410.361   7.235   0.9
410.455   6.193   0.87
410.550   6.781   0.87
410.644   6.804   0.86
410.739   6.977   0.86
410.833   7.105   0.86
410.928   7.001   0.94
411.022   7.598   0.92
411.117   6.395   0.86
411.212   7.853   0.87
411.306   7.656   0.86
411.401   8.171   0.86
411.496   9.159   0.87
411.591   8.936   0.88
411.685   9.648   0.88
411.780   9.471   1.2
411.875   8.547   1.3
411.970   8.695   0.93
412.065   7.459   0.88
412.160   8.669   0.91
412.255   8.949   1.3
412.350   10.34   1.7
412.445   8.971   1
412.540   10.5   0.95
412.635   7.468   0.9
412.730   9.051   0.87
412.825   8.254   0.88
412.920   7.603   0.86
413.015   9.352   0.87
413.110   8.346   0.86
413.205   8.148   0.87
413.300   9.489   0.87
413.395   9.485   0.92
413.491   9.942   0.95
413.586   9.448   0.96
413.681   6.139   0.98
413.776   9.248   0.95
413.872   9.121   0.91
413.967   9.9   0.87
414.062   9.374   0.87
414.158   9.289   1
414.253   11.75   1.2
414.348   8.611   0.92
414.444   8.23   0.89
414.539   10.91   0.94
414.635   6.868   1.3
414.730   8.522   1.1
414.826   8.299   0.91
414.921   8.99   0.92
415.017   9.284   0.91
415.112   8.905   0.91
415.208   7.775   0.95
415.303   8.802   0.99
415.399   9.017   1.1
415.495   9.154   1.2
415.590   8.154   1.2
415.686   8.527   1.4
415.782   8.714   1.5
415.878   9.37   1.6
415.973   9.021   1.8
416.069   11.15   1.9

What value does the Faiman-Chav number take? -2.0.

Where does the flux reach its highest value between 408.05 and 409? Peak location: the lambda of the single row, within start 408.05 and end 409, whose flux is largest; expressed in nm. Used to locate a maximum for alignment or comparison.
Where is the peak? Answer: 408.381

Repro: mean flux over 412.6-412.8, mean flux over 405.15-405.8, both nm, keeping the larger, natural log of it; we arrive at 2.19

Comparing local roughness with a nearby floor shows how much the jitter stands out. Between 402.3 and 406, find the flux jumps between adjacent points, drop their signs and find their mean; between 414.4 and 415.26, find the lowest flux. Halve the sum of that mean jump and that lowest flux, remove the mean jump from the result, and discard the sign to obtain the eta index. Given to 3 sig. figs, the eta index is 2.56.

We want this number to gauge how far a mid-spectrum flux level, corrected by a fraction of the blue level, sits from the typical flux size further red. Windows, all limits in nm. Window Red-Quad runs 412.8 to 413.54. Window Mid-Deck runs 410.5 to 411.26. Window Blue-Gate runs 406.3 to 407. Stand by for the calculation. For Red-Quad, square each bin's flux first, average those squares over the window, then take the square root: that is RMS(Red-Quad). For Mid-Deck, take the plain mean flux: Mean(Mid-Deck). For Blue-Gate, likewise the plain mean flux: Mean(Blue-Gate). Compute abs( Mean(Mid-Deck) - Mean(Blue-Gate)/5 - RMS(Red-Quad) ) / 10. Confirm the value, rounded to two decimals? 0.38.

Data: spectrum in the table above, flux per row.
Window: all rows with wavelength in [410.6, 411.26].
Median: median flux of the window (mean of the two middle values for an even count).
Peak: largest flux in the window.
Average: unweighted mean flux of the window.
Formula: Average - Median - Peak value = -7.7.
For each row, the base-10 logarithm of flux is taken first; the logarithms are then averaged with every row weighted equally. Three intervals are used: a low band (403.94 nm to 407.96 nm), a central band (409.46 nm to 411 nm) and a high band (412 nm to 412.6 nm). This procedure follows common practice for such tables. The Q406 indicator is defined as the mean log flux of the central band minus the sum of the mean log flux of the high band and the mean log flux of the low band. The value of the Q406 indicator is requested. -1.06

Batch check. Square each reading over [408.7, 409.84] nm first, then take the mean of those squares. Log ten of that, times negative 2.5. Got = -4.72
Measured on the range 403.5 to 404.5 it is -4.96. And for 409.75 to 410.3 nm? -4.38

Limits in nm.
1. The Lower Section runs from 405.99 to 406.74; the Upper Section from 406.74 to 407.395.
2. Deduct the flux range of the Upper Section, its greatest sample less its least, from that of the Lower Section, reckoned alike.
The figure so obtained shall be 1.2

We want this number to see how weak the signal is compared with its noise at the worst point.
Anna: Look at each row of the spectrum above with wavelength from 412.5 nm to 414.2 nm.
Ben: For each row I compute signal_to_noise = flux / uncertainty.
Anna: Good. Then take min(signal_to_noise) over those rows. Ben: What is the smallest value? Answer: 6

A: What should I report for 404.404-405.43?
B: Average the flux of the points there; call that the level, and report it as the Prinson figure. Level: 9.1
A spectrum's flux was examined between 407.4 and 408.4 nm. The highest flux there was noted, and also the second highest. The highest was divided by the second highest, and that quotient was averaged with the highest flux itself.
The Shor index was 6.8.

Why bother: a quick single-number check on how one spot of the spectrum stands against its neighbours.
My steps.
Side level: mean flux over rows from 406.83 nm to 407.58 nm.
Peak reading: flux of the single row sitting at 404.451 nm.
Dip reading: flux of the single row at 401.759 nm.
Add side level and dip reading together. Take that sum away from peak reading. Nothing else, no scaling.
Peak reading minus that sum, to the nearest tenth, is -7.5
